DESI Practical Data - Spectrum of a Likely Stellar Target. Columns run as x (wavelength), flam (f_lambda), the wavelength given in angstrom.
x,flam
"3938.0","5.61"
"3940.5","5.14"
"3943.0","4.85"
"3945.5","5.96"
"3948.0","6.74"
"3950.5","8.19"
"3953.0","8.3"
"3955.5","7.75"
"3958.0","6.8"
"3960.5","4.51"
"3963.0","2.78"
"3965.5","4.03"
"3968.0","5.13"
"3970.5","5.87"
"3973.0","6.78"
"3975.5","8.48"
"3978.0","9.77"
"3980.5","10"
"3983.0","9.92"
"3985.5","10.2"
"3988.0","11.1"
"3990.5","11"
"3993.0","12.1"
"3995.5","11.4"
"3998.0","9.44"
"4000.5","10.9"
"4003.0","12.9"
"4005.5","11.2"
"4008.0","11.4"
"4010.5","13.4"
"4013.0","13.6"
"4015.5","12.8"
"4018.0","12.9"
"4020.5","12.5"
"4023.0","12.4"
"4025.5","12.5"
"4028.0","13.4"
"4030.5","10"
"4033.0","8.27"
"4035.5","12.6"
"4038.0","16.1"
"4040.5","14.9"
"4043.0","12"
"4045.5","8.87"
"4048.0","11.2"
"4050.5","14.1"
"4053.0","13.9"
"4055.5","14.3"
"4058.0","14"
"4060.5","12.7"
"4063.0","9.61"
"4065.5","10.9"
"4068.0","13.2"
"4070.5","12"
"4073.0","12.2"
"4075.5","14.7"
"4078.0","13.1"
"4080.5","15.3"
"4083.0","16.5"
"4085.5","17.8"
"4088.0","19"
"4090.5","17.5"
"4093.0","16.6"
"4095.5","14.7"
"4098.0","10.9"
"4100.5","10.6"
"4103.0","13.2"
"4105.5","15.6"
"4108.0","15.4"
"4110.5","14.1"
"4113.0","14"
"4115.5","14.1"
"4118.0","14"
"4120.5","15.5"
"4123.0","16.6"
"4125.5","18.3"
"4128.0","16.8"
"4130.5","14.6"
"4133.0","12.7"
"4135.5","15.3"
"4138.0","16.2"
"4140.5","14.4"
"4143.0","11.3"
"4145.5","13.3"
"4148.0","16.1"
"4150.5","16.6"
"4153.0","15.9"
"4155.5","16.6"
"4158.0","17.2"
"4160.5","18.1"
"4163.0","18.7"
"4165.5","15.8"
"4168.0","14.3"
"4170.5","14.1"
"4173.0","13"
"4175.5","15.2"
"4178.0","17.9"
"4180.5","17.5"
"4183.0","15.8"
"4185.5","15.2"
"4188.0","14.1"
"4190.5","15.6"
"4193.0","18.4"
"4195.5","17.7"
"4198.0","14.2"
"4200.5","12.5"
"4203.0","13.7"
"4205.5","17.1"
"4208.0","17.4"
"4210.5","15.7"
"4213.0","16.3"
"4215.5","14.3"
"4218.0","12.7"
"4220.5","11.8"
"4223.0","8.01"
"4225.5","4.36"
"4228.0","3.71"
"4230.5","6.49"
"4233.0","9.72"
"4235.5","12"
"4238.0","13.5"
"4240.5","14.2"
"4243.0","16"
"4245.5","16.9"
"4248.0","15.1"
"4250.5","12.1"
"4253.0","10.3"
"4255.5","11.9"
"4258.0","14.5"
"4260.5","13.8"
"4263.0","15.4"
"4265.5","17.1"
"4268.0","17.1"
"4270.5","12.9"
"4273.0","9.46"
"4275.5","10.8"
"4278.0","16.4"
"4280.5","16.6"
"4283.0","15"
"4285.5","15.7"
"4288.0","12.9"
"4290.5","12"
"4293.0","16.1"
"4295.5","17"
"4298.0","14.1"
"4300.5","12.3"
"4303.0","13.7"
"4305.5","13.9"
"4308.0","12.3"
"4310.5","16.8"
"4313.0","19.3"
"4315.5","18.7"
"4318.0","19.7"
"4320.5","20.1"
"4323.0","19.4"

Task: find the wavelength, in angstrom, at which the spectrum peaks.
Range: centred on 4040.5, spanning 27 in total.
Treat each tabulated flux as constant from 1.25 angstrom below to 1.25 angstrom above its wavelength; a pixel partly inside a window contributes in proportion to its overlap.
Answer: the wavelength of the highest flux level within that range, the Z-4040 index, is 4038.0 angstrom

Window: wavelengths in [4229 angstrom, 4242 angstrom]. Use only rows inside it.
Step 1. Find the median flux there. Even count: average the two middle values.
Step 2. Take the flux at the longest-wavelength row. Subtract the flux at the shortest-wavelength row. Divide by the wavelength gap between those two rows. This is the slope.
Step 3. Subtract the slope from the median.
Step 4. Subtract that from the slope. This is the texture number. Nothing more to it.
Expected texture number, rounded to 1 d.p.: -10.5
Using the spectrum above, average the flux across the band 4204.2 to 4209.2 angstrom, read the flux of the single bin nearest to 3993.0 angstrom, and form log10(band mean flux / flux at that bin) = 0.15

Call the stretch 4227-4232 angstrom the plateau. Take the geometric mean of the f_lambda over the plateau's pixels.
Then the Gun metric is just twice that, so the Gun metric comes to 10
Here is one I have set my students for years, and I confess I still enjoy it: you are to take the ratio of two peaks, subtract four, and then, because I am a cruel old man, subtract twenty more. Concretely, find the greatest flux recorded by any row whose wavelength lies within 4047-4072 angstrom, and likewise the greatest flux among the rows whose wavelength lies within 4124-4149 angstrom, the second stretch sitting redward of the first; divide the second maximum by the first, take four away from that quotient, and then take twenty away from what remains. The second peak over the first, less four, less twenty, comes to -22.7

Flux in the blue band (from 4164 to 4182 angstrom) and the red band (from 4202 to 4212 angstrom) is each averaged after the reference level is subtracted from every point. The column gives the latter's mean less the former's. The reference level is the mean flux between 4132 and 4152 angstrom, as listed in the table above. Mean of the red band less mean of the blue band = 0.6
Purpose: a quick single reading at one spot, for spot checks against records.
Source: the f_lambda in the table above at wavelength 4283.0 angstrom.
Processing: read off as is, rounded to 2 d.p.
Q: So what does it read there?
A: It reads 15.00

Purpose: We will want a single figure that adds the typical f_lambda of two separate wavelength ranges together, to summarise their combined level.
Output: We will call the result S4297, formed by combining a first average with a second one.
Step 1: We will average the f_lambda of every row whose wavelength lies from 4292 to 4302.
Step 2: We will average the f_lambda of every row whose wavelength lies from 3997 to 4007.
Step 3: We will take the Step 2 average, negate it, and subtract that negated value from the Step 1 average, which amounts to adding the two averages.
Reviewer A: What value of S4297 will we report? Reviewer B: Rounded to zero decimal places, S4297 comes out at 26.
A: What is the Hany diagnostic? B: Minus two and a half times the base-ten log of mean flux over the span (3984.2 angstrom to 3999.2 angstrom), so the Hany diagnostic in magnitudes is -2.6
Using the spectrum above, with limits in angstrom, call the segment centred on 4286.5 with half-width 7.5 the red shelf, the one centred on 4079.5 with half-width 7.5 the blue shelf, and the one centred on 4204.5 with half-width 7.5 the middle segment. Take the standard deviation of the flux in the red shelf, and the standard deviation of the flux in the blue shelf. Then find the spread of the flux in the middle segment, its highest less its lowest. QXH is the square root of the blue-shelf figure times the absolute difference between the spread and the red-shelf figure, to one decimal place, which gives 2.5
